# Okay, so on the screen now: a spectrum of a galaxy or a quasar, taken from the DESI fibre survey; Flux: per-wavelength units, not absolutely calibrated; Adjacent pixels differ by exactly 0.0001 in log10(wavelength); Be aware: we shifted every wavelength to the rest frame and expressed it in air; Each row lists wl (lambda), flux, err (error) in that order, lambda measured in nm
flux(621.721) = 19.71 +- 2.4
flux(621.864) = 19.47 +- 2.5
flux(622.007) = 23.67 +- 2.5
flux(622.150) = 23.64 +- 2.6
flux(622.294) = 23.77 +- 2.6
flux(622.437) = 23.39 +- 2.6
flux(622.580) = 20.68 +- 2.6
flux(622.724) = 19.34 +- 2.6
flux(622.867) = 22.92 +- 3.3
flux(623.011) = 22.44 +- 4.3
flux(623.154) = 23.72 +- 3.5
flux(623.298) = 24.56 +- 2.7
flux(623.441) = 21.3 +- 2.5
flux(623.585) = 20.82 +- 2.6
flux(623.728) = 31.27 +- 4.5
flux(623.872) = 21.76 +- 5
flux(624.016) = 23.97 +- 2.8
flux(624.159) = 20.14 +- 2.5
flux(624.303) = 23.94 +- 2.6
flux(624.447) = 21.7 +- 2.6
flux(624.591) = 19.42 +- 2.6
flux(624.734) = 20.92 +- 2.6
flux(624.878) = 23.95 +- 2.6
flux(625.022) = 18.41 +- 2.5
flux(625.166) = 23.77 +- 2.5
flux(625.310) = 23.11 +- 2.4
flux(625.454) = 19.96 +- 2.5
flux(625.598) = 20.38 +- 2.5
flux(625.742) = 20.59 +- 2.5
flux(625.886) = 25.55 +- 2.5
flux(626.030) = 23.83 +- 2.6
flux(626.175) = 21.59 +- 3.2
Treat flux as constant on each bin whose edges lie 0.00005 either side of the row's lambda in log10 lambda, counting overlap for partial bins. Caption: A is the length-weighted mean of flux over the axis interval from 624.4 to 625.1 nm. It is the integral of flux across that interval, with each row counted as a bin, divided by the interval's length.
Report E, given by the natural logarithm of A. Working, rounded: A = 21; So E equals 3.04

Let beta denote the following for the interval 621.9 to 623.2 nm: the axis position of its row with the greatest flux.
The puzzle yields 622.294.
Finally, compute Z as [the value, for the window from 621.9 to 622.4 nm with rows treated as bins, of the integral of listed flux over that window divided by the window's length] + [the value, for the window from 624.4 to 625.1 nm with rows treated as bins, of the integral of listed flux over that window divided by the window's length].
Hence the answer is 44.3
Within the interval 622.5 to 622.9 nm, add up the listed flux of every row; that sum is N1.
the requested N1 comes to 63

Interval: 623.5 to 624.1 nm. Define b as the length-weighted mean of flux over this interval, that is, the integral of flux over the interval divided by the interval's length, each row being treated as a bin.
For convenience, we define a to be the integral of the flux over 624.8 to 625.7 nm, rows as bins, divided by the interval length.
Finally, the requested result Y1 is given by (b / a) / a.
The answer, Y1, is 0.052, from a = 21.6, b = 24.3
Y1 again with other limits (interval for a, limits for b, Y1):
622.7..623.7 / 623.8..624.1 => 0.044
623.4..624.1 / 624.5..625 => 0.037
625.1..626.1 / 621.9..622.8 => 0.044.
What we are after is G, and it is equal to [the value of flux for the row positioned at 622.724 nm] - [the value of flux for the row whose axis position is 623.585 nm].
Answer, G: -1.5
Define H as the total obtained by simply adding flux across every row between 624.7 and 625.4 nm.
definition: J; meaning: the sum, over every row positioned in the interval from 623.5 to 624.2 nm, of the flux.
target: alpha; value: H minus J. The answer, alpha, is -8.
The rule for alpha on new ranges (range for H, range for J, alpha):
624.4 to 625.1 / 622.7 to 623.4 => -9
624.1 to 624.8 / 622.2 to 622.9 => -4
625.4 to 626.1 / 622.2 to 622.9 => 0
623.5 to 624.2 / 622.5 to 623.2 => 9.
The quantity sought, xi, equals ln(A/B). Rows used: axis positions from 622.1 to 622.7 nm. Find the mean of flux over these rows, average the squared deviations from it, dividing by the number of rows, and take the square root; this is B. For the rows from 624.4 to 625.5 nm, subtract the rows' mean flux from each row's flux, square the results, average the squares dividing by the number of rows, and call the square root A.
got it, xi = 0.4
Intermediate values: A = 1.9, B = 1.3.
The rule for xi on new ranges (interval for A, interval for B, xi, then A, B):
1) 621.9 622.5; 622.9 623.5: -2.2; 0.1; 1.2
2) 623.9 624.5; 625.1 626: -0.2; 1.6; 2.1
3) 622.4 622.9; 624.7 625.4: -0.2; 1.7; 2.1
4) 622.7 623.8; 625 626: 0.4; 3.4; 2.3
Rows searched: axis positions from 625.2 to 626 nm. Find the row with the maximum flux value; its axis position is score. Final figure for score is 625.886 nm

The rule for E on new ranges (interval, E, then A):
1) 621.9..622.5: 3.15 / 23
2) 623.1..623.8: 3.19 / 24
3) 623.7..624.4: 3.16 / 24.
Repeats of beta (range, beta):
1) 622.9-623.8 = 623.728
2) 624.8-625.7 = 624.878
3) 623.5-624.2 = 623.728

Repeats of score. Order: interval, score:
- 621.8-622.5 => 622.294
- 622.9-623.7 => 623.298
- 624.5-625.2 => 624.878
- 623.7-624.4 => 623.728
